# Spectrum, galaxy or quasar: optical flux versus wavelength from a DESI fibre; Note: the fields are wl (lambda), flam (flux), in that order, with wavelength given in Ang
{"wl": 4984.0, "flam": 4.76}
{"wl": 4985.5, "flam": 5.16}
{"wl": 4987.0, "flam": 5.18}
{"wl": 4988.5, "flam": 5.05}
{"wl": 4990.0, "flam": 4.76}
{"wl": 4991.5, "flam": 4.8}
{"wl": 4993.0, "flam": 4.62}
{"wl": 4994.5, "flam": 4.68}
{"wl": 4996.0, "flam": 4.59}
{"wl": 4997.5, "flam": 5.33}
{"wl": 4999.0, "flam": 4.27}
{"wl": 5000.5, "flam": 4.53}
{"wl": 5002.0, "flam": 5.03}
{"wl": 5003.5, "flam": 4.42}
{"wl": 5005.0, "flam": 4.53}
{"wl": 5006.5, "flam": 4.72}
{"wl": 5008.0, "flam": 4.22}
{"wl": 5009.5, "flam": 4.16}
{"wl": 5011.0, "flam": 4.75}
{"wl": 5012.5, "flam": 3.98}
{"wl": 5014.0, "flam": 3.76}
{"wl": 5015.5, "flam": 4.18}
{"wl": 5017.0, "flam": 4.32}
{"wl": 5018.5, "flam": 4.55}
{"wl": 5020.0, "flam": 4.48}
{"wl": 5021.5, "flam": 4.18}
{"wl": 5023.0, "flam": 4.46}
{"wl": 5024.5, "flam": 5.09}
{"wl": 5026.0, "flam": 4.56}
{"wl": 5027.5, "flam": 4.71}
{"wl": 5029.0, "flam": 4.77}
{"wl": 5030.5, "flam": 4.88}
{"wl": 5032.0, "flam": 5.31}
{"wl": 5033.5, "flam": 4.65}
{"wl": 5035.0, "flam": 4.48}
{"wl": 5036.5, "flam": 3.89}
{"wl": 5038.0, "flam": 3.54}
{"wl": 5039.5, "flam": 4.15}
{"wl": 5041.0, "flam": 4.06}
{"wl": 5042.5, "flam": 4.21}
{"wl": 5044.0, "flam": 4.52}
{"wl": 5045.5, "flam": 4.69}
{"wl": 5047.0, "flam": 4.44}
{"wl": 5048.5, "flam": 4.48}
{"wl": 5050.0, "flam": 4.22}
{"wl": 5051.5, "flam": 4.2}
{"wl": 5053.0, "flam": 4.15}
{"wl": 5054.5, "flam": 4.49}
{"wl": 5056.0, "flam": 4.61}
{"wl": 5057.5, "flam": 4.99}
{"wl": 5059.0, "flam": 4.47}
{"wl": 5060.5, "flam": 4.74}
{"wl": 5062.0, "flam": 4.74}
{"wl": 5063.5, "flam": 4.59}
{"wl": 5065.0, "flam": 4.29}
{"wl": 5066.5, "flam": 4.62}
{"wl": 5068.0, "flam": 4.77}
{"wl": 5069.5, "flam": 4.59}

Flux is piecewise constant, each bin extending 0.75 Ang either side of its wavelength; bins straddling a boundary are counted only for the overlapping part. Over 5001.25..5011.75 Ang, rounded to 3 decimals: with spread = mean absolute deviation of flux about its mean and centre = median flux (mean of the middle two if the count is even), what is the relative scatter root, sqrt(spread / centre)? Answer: 0.233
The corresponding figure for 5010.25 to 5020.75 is 0.250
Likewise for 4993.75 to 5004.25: 0.246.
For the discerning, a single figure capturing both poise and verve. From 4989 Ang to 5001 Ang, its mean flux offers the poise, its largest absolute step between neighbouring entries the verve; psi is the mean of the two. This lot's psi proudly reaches 2.9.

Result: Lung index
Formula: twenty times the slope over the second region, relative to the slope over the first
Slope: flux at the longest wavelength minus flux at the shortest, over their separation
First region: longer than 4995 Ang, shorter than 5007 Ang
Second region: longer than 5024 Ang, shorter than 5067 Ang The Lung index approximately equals -18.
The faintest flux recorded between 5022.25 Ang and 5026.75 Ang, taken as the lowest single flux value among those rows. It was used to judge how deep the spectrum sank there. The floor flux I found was 4.46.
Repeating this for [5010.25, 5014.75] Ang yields 3.76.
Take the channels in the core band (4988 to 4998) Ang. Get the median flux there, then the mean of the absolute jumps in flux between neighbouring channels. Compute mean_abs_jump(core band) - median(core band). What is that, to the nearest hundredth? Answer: -4.53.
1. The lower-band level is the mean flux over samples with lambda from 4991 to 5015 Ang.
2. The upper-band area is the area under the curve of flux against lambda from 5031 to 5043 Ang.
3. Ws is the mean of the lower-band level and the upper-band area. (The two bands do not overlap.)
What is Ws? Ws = 28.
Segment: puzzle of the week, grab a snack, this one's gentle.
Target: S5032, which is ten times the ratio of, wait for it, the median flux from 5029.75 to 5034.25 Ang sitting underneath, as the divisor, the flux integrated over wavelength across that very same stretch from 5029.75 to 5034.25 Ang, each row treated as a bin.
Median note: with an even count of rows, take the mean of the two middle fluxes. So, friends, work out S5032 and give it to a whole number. 46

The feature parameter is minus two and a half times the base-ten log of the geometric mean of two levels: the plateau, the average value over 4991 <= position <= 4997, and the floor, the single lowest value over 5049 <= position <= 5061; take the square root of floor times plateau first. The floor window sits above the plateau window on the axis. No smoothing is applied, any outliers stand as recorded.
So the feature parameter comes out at -1.61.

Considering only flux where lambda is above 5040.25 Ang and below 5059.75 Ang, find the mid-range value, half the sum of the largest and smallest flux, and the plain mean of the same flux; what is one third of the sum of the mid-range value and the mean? 2.98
